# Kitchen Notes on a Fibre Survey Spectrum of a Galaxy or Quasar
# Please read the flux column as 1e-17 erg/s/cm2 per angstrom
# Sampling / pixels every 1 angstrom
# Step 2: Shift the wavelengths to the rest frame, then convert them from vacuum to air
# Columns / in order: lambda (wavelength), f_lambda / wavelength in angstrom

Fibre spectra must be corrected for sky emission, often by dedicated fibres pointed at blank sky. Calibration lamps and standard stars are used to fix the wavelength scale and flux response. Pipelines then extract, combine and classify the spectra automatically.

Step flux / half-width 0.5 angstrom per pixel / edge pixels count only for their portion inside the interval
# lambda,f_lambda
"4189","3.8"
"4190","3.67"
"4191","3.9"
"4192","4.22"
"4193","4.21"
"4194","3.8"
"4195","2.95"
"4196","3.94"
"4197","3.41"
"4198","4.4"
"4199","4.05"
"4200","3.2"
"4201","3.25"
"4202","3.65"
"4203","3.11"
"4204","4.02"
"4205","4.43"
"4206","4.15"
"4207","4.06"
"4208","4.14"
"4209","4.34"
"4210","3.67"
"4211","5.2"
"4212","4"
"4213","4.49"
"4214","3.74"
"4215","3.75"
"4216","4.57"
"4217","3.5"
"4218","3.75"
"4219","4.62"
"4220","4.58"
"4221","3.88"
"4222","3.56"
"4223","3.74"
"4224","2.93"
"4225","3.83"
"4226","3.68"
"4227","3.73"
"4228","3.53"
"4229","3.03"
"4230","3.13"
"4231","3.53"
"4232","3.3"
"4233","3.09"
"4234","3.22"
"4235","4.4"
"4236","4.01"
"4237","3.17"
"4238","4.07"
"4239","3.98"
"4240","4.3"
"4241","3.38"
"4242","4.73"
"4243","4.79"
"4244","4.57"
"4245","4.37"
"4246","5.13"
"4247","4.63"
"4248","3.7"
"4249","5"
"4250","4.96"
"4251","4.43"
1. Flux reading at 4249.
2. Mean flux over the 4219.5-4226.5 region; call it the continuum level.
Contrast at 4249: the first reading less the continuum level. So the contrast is 1.3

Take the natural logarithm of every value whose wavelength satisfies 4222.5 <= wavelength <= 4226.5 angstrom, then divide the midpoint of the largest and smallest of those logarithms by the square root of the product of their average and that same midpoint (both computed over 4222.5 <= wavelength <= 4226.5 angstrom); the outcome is 0.98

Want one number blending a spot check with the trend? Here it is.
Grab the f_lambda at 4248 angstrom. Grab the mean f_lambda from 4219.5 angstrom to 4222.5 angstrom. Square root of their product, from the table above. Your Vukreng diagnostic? 3.85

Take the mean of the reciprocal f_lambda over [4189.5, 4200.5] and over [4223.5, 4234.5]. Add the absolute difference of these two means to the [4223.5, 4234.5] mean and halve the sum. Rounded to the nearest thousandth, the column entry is 0.166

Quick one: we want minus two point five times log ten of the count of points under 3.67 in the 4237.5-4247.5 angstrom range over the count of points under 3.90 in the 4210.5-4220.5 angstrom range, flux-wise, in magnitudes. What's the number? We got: 1.5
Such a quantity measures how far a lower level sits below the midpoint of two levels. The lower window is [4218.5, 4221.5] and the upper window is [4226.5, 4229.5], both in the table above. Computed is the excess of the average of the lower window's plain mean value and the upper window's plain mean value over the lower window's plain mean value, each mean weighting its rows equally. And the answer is -0.5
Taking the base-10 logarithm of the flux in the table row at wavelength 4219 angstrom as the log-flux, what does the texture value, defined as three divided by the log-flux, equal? 4.51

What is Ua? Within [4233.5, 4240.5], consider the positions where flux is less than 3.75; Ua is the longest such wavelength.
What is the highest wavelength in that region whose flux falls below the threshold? 4237 angstrom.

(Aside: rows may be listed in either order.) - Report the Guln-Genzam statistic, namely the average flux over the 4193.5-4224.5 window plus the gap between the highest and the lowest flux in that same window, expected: 6.17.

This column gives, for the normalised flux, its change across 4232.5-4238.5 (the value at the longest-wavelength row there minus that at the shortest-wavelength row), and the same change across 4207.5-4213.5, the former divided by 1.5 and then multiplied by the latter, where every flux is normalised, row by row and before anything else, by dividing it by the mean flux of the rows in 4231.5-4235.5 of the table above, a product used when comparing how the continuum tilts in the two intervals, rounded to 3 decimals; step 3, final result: 0.019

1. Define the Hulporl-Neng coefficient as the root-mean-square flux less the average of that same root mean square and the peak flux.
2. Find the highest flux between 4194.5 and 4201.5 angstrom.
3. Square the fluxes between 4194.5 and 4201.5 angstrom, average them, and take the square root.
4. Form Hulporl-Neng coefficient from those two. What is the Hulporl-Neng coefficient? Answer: -0.4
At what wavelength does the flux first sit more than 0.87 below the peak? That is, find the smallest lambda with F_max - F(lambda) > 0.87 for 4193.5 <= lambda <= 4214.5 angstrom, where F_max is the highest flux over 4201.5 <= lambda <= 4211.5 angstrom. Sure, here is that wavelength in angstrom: 4194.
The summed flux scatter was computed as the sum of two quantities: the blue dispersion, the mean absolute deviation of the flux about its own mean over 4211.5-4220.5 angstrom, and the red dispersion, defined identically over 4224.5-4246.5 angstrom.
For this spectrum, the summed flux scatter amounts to 0.92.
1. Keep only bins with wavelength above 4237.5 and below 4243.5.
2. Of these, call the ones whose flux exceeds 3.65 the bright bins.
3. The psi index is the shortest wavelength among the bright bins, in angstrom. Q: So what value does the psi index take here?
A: 4238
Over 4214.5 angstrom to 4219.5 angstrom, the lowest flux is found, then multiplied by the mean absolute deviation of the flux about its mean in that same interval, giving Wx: 1.6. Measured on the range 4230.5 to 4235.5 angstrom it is 1.1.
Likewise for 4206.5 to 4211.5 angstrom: 1.4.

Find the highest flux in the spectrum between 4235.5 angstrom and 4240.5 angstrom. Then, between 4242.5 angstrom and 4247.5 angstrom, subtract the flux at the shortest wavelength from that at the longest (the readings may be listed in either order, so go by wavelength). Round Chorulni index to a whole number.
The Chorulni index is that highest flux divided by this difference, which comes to -27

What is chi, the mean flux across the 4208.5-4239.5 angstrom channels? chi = 3.81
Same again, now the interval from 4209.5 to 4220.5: 4.17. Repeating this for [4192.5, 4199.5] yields 3.82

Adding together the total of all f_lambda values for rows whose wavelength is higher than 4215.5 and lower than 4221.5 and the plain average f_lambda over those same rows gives 29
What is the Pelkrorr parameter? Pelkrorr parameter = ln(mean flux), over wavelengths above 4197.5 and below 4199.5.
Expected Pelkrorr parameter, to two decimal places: 1.44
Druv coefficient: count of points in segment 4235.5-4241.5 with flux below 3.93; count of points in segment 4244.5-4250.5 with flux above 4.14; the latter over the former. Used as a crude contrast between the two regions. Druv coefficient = 2.5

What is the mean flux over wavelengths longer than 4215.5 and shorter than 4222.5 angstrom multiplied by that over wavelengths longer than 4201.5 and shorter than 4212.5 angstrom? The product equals 17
